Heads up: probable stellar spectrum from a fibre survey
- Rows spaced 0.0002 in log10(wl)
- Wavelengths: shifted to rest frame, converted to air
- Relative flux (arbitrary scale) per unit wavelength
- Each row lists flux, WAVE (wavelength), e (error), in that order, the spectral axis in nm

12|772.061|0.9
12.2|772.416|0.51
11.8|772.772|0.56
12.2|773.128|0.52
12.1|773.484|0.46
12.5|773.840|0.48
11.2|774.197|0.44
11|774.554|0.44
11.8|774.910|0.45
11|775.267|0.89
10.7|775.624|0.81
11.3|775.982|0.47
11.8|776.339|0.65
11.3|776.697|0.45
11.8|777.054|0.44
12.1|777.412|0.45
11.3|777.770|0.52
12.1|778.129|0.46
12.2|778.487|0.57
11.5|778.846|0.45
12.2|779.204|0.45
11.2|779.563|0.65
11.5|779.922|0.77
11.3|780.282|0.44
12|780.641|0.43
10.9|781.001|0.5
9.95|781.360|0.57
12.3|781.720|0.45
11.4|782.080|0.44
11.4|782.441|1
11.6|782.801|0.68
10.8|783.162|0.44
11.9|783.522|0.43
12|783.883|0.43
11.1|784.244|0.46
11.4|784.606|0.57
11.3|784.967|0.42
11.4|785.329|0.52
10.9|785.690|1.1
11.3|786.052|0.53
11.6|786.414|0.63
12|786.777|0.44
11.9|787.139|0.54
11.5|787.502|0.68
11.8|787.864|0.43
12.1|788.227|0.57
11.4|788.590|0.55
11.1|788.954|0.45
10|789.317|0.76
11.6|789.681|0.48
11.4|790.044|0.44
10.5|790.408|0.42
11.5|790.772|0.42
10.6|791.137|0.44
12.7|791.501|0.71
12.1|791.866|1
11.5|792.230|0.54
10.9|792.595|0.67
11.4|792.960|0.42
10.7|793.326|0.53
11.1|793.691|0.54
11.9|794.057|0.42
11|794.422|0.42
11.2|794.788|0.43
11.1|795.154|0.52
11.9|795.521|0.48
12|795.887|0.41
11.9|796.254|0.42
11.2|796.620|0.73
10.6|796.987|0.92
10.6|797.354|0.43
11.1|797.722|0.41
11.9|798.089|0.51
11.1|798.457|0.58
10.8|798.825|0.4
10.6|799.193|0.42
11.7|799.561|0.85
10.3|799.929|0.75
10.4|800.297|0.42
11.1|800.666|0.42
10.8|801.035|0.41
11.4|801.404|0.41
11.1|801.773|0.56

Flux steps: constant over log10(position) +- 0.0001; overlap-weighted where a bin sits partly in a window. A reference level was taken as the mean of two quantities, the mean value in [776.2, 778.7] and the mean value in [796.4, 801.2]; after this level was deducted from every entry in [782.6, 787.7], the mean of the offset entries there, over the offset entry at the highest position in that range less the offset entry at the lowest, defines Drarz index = -1.09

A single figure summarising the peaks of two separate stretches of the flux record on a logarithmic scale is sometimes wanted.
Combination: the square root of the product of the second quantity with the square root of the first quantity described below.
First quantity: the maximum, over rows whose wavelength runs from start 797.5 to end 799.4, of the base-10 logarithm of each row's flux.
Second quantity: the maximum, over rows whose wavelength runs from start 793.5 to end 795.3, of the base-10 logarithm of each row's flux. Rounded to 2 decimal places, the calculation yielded 1.06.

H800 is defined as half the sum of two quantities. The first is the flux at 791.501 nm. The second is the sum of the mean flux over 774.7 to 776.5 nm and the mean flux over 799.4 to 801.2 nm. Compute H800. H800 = 17.4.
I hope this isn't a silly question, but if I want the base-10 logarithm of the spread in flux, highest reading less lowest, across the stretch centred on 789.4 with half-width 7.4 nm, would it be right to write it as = 0.43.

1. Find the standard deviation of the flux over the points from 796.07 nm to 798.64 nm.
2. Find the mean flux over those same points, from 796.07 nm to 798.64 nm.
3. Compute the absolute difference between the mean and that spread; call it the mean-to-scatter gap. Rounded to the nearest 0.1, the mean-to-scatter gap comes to 10.7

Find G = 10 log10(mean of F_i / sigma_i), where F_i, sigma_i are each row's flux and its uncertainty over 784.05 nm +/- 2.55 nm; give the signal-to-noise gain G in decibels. 13.37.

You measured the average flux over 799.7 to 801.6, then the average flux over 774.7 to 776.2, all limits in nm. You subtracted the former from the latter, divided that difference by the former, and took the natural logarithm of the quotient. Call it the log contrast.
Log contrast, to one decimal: -3.3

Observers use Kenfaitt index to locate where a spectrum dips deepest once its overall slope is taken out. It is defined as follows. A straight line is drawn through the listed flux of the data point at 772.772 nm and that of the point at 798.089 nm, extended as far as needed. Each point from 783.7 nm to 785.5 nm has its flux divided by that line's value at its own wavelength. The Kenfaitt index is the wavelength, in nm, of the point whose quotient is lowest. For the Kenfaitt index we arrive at 784.244 nm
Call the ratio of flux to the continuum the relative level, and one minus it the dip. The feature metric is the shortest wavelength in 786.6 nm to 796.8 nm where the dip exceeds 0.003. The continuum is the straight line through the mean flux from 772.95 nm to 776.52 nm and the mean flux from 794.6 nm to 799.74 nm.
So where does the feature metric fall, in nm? 788.954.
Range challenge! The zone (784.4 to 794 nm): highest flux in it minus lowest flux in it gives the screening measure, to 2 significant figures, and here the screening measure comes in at 2.7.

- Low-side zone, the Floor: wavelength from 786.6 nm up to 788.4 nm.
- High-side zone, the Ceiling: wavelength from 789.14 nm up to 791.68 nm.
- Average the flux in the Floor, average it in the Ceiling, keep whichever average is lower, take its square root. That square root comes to 3.34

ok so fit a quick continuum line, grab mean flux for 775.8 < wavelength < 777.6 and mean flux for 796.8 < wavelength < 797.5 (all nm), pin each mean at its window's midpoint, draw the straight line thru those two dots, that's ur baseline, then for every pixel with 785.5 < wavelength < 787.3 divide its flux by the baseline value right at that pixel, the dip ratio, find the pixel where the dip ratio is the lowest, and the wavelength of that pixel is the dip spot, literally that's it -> 785.690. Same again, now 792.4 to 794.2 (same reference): 793.326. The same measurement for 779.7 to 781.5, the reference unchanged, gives 781.360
